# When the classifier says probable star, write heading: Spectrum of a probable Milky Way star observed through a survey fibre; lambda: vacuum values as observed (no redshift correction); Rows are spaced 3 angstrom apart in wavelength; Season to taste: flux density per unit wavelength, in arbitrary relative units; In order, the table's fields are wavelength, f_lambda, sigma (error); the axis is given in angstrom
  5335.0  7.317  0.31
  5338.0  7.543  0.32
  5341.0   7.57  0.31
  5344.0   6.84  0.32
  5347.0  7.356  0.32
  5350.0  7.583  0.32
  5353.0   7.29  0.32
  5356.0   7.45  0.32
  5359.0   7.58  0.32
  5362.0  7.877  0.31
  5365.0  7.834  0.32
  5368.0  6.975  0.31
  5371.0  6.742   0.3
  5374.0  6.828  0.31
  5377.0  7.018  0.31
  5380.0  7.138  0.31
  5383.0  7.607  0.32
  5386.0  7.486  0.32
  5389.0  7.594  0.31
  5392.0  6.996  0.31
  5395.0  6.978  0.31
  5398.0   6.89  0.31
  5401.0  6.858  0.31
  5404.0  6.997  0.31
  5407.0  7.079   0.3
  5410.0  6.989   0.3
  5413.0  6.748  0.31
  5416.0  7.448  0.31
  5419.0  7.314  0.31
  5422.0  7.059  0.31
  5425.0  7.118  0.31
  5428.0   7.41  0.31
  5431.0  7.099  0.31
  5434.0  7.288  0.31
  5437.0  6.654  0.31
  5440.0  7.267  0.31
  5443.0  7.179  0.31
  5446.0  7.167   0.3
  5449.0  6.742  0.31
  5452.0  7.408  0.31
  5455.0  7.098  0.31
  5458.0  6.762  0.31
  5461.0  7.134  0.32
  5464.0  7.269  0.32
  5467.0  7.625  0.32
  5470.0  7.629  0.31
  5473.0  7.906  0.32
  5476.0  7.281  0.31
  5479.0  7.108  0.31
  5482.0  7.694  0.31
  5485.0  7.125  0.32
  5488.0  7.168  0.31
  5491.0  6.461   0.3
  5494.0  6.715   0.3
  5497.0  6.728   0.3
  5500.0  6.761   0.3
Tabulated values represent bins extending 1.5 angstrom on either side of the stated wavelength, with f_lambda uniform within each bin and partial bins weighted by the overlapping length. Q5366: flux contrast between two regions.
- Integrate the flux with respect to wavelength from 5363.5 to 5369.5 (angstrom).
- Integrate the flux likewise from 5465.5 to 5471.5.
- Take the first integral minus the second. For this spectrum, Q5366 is -1.3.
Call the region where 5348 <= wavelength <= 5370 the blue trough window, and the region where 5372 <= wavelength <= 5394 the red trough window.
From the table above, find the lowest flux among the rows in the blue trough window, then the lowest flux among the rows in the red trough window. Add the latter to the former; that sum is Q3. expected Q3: 13.8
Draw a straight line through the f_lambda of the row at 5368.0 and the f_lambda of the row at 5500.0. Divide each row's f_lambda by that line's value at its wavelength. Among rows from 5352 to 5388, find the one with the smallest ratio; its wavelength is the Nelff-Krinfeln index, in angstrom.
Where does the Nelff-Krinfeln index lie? 5371.0 angstrom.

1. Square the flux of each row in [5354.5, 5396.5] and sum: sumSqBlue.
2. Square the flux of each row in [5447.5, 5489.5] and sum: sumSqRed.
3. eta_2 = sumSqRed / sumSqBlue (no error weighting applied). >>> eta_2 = 1.00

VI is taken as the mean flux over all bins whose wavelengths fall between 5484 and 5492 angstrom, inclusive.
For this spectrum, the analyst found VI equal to 6.9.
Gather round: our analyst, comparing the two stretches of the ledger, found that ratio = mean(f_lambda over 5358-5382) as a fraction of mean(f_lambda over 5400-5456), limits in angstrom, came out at 1.021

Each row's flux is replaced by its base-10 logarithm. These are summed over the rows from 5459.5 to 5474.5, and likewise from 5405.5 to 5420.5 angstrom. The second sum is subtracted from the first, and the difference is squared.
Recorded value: 0.014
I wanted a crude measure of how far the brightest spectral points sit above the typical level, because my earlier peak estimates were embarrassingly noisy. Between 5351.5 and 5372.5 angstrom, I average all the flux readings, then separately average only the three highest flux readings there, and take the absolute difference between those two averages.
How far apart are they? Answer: 0.37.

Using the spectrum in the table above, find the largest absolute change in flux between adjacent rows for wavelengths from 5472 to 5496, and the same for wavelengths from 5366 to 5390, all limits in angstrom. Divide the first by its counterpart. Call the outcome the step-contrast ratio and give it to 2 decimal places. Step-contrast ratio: 1.51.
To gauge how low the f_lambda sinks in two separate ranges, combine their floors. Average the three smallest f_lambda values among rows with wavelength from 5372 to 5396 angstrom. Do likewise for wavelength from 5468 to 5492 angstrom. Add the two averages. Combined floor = 13.8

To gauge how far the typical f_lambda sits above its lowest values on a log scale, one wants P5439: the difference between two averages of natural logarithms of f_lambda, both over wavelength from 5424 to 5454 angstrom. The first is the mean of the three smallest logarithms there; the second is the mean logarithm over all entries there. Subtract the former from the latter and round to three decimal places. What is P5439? 0.043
